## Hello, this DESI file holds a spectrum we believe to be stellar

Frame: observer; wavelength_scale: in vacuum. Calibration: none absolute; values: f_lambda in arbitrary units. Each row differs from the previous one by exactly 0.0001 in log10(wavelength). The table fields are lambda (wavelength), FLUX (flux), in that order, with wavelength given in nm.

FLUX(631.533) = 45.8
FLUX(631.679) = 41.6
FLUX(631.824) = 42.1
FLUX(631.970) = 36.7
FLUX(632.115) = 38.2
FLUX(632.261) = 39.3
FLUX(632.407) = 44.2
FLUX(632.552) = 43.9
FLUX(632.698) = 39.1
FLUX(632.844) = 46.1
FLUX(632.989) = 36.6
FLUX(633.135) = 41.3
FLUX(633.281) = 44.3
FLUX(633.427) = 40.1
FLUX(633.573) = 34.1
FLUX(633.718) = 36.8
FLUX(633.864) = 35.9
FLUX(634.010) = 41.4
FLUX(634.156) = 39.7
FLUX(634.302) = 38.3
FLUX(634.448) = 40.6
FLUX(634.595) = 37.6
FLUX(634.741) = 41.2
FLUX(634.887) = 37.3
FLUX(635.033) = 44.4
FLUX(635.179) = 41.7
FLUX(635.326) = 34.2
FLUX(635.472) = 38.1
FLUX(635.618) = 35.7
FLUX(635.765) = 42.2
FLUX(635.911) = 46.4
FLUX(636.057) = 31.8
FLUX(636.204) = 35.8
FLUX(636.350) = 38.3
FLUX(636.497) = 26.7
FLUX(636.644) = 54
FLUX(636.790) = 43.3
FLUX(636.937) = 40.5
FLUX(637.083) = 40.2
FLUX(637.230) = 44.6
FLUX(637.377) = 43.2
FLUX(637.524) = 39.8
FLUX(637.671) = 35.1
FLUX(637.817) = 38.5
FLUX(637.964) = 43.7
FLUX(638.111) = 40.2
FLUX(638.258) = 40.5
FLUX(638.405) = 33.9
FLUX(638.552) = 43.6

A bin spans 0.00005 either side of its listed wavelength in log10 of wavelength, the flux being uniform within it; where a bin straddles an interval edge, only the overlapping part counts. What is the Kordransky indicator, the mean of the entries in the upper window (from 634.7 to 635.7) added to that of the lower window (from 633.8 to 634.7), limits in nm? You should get 77.9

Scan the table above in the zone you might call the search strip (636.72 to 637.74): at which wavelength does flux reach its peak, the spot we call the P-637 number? 637.230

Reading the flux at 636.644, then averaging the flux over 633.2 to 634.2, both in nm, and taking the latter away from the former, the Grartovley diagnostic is 15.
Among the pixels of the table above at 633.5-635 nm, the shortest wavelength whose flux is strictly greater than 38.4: 634.010 nm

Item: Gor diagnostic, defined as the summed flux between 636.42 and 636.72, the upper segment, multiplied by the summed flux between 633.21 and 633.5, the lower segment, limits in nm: 6811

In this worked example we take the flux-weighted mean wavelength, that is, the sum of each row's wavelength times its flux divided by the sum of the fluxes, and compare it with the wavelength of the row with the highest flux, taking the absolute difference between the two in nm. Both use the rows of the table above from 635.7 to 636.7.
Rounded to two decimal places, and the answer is 0.44 nm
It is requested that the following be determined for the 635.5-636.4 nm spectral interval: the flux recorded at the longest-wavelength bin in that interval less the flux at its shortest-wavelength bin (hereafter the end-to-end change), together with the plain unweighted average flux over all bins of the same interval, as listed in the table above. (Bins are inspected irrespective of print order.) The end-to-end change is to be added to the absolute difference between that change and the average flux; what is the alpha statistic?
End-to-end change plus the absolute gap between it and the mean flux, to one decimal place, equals 38.4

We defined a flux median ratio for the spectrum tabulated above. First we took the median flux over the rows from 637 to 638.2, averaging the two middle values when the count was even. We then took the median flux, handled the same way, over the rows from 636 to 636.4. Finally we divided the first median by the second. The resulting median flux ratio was 1.12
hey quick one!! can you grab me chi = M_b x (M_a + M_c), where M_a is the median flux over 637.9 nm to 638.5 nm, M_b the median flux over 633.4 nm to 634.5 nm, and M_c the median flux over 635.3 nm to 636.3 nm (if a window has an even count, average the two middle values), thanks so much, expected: 2970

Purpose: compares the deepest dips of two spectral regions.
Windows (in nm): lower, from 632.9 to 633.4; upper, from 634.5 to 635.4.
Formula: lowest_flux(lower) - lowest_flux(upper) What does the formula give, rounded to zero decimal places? 2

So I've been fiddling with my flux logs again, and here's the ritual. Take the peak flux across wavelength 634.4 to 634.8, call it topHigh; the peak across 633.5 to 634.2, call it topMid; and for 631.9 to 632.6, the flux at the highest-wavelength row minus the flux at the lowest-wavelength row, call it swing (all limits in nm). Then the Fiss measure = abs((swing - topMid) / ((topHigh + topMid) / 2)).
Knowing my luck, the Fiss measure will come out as 0.83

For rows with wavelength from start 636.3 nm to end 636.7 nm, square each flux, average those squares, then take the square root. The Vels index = 41.2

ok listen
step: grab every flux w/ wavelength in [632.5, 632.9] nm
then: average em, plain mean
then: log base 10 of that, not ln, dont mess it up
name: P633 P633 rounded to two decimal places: 1.63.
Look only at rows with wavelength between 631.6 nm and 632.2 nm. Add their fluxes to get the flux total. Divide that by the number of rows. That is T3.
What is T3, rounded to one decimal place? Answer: 39.7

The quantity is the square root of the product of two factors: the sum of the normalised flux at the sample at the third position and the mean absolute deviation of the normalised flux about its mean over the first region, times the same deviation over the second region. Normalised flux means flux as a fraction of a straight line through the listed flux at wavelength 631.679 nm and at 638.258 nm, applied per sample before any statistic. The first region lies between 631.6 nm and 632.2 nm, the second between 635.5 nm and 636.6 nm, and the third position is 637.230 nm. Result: 0.367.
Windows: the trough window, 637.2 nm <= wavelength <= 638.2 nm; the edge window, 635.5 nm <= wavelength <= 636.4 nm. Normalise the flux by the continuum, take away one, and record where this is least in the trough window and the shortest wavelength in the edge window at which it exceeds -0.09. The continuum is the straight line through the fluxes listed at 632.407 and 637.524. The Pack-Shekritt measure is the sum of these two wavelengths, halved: 636.72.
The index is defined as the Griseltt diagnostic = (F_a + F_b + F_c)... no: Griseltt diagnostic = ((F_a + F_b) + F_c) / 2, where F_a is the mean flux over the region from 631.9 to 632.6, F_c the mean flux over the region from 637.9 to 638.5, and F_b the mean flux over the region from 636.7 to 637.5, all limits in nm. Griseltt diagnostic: 61.2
